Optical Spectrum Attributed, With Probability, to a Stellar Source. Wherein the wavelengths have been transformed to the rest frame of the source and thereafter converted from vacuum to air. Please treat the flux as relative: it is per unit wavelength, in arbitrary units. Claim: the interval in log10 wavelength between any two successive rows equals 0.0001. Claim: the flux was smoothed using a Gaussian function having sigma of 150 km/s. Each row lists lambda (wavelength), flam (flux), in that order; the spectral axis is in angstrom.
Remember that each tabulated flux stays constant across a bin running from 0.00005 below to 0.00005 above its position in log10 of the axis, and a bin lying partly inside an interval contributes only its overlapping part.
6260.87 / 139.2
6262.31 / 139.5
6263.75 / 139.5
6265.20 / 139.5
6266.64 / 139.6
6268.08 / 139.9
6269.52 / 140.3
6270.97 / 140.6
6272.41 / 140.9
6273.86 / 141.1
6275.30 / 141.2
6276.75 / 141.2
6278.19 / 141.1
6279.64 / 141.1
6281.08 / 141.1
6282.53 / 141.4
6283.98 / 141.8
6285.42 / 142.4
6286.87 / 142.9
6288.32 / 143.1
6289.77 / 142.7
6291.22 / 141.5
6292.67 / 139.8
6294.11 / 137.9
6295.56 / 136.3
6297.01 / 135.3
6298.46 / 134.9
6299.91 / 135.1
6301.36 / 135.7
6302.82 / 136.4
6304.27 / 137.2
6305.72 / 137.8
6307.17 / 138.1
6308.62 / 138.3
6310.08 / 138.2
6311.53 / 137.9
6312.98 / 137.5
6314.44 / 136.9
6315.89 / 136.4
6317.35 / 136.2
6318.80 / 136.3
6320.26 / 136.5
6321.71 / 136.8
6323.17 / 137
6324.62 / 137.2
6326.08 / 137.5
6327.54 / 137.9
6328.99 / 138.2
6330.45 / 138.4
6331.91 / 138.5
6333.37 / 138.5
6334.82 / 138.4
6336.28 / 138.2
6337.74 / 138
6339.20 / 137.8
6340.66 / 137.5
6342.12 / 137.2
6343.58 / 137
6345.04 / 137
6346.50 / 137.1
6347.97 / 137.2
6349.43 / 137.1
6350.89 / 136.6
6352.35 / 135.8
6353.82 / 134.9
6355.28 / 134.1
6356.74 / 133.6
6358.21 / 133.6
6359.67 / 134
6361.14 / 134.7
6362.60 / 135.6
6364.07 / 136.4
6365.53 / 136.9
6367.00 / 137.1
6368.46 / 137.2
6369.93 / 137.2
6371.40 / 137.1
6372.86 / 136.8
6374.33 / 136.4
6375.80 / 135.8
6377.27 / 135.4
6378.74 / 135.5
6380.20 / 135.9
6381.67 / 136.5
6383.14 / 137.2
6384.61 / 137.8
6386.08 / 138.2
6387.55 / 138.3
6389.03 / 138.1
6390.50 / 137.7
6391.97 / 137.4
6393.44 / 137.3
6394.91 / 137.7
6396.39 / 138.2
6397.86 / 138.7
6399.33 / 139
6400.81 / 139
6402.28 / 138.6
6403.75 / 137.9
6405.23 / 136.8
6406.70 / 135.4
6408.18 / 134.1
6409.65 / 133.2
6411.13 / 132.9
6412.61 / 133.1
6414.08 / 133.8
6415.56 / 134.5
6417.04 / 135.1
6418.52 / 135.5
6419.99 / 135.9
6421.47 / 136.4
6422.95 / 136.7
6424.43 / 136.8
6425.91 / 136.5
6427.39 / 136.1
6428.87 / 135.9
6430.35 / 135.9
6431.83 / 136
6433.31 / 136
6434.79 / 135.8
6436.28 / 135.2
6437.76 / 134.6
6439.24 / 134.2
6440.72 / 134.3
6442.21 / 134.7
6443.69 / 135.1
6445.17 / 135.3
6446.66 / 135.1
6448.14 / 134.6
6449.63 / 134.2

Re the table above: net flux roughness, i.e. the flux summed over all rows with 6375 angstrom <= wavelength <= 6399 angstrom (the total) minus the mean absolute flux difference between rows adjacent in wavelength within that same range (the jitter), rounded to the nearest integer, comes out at 2195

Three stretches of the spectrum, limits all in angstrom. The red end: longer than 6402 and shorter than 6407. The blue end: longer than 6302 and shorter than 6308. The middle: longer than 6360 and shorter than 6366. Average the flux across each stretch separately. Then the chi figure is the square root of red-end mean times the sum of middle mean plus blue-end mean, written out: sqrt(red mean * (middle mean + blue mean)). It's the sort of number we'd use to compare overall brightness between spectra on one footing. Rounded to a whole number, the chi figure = 194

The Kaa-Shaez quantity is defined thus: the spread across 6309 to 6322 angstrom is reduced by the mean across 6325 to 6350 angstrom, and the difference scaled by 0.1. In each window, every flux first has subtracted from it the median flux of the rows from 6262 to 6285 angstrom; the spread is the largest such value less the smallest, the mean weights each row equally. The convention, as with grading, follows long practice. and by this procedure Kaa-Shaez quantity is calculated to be 0.53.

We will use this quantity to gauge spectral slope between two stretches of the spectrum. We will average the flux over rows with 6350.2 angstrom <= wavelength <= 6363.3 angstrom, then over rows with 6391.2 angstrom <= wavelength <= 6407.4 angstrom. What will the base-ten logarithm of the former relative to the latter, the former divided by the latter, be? -0.010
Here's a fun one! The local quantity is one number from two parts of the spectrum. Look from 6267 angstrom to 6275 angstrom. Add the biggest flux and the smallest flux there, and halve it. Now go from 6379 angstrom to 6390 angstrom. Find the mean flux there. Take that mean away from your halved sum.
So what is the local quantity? 3.1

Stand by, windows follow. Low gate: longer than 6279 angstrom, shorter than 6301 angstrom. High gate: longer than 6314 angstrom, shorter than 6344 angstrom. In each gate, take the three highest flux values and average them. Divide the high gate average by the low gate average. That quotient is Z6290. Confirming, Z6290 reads 0.969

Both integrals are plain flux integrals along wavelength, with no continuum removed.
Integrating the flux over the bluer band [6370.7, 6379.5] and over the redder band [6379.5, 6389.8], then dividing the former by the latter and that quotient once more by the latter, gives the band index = 0.0006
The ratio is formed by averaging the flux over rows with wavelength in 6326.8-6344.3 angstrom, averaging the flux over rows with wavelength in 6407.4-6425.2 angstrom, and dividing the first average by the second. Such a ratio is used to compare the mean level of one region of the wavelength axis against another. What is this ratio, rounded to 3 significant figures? 1.02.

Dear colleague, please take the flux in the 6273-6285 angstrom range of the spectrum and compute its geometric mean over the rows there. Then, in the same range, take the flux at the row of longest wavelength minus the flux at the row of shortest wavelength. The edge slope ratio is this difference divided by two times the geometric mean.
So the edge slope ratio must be 0.0025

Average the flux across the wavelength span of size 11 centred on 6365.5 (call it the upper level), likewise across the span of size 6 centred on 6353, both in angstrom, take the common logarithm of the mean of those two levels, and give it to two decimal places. 2.13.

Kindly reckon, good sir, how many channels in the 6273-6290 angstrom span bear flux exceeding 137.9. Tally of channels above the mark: 12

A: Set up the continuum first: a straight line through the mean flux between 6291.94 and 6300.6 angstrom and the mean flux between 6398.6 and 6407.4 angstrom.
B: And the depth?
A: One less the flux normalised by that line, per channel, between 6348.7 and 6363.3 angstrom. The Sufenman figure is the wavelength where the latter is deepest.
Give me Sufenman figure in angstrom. 6358.21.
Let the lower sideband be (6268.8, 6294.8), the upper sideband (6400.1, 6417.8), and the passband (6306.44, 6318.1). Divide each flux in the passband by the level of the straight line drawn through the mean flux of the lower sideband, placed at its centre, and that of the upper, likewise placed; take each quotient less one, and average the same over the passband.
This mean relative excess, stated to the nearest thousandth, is -0.017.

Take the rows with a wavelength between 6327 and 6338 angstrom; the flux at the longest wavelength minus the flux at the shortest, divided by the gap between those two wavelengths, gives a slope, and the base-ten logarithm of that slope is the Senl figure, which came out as -2.0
